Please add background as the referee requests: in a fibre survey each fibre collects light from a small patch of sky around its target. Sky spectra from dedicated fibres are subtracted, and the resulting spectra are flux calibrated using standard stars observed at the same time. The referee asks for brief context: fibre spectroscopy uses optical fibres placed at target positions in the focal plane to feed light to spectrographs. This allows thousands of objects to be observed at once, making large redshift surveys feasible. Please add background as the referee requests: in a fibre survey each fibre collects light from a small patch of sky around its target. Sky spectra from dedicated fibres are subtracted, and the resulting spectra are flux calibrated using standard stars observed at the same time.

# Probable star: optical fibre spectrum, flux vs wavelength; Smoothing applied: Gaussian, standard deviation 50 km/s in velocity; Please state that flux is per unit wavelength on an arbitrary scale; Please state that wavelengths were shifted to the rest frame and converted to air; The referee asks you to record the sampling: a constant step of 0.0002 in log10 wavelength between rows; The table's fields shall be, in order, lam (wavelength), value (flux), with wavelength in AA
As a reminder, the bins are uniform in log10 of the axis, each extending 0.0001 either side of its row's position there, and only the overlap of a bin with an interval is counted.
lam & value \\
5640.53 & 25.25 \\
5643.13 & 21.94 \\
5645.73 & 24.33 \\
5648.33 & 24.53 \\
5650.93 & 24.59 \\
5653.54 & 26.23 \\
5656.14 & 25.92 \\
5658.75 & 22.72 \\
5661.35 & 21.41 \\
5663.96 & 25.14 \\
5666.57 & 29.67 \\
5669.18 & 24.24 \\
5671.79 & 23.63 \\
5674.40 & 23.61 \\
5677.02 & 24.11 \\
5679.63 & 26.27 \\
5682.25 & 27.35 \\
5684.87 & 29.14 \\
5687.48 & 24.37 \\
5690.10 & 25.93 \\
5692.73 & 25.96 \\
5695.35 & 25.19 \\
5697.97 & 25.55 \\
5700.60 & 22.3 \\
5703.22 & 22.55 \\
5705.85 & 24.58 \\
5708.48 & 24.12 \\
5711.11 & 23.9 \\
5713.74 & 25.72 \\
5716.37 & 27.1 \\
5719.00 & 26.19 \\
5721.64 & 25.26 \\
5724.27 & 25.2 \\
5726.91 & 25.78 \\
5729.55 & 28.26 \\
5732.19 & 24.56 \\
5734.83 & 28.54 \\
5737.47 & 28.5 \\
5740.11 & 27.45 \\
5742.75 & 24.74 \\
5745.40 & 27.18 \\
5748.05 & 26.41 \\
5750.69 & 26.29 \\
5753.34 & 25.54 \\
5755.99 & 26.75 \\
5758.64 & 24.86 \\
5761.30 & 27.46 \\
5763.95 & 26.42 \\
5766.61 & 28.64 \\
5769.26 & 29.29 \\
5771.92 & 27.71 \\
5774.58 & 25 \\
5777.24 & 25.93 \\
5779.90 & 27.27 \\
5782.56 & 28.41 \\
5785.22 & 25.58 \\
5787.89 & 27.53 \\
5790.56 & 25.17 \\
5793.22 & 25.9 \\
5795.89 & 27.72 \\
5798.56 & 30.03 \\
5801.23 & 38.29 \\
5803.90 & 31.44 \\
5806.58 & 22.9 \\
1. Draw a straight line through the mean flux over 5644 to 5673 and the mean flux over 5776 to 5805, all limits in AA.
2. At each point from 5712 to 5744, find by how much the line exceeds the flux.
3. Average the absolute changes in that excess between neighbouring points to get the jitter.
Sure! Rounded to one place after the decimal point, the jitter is 1.6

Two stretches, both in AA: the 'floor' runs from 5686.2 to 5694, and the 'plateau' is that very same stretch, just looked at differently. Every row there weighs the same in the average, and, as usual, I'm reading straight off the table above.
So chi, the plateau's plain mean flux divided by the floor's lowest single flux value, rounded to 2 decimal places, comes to 1.04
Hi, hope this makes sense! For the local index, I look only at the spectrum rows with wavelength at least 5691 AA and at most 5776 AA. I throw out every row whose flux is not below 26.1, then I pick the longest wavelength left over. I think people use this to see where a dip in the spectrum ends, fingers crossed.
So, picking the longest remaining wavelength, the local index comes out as 5774.58 AA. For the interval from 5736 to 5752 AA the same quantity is 5742.75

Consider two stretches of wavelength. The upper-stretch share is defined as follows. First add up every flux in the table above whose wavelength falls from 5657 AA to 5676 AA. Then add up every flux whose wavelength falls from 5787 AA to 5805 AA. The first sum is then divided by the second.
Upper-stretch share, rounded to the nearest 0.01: 0.83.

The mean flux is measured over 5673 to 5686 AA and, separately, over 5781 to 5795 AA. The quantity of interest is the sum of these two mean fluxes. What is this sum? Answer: 52.6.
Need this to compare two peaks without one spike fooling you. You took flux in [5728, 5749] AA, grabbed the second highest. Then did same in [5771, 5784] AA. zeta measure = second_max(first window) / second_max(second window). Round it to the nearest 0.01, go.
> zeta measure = 1.03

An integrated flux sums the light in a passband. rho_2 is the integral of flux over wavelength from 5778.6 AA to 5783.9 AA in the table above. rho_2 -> 148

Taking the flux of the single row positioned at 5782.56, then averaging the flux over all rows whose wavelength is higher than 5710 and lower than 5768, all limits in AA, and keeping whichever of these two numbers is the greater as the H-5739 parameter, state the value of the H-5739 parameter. 28.4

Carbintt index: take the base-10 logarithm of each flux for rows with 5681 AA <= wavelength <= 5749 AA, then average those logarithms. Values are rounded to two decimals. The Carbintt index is 1.41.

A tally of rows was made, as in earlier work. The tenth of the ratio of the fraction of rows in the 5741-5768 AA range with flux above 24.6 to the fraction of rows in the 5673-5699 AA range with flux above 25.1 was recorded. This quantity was 0.14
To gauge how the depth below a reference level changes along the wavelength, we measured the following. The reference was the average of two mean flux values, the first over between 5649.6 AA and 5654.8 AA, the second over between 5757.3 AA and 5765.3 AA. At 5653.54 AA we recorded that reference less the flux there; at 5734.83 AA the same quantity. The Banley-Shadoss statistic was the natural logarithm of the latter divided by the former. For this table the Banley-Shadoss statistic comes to 2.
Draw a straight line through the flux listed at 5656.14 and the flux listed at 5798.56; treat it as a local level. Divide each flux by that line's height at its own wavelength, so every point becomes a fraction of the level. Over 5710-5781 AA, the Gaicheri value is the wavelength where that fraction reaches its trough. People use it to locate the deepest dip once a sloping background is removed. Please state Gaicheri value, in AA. 5774.58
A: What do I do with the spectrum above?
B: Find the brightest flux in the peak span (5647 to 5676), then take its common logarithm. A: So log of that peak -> 1.47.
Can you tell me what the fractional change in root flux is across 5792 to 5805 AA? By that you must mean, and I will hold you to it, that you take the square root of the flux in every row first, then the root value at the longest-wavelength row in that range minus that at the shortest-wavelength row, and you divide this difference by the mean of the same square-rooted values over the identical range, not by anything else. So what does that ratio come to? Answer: 0.09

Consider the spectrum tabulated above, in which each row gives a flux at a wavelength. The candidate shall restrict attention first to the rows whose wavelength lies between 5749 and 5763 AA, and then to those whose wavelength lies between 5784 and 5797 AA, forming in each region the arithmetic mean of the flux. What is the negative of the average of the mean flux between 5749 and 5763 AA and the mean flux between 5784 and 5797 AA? -26.3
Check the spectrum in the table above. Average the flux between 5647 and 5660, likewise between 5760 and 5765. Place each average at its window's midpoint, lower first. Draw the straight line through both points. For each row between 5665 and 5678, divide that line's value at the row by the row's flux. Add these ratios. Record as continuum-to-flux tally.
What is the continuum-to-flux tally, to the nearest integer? 5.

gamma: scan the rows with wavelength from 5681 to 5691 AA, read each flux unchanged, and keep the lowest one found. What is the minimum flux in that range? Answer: 24.37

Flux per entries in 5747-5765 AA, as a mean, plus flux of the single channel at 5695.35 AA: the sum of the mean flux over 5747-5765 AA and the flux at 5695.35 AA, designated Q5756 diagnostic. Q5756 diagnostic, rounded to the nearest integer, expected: 51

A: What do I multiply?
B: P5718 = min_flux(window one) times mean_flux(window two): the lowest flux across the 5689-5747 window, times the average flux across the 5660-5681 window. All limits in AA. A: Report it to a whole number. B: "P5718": 552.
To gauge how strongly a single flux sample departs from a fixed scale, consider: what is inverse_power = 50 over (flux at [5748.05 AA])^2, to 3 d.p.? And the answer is 0.072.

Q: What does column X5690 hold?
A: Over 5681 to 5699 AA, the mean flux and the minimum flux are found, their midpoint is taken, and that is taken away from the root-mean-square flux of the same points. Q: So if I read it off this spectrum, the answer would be 0.96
